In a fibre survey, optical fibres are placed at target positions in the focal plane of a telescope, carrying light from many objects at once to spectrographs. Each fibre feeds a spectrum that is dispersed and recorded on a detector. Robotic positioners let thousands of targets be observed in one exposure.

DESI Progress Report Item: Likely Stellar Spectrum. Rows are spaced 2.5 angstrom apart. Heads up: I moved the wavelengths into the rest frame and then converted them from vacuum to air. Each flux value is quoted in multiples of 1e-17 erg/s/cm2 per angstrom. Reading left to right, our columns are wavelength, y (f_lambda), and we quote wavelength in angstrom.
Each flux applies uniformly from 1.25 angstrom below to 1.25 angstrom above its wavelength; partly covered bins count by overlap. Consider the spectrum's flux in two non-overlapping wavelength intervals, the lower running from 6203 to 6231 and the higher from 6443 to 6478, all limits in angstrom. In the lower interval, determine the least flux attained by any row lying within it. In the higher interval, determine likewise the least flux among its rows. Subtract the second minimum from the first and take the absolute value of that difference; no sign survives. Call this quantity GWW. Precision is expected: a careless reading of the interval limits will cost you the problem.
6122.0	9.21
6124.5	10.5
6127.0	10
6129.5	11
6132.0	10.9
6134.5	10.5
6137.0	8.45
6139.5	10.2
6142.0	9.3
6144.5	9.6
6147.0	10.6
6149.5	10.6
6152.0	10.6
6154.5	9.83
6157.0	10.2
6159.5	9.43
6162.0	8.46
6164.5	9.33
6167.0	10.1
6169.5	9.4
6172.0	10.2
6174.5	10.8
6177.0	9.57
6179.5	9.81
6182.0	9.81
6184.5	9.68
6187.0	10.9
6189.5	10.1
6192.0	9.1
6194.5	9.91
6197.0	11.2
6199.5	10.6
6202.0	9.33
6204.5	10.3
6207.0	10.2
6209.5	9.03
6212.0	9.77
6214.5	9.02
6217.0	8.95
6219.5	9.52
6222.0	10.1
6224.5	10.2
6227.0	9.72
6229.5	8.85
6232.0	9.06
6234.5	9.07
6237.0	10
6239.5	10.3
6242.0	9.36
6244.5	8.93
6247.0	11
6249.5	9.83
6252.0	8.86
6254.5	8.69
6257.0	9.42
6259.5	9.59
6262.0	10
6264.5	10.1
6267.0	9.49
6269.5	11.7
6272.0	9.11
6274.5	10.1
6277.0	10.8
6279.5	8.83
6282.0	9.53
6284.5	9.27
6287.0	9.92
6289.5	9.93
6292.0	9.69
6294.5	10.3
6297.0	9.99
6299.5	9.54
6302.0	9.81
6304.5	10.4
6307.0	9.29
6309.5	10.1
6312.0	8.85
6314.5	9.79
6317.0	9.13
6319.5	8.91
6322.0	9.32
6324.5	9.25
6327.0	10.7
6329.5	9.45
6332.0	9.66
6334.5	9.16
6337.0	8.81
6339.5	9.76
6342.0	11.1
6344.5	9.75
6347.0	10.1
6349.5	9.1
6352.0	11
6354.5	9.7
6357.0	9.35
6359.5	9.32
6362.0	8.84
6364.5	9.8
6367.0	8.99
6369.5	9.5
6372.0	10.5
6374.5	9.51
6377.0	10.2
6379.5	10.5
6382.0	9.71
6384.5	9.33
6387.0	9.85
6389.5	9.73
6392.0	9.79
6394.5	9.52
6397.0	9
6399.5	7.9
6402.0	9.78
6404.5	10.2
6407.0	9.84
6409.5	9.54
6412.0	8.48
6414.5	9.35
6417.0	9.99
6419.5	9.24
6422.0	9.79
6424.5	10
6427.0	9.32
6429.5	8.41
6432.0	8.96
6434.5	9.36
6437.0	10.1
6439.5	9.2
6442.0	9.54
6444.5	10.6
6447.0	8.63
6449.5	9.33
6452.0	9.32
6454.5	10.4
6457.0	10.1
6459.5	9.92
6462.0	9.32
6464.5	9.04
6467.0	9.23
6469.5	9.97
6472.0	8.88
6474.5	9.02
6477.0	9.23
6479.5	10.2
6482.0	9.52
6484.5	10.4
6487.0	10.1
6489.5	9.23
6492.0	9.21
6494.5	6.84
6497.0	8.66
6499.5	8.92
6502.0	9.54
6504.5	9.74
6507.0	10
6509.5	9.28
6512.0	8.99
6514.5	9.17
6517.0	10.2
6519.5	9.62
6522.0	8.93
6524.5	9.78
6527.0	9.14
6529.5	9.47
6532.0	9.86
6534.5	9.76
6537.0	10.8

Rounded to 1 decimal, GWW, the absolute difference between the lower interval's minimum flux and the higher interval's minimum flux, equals 0.2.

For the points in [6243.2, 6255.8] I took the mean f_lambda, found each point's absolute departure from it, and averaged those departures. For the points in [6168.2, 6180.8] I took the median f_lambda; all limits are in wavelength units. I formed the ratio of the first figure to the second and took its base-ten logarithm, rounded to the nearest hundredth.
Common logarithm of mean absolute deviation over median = -1.11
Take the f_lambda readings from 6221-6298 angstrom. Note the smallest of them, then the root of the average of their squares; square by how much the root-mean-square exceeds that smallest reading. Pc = 1.1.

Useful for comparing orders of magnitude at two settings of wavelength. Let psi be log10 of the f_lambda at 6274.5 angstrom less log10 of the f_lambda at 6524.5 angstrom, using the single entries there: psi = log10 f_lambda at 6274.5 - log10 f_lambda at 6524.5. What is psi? 0.01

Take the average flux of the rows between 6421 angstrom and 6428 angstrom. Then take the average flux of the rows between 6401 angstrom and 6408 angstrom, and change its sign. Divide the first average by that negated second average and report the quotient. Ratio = -0.98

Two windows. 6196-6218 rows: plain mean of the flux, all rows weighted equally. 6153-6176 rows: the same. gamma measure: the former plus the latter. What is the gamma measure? 19.6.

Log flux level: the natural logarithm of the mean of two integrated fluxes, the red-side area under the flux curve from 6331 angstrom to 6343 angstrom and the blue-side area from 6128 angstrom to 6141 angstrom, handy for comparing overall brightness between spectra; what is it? 4.82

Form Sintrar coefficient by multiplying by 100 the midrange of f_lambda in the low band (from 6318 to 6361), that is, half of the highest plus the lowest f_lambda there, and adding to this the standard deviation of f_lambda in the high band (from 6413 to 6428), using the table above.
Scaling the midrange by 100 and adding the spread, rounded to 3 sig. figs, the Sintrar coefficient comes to 996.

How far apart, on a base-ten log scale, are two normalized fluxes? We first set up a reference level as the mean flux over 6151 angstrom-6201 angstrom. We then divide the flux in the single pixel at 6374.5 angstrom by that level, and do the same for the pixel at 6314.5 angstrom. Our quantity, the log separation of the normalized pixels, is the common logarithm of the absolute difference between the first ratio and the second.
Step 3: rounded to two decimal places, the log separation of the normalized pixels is -1.55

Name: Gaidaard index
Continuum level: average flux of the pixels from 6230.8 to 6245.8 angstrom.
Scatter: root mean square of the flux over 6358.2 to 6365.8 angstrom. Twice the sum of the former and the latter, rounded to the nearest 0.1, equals 37.6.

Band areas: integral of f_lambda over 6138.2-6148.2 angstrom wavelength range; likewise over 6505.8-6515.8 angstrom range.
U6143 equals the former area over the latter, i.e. 1.06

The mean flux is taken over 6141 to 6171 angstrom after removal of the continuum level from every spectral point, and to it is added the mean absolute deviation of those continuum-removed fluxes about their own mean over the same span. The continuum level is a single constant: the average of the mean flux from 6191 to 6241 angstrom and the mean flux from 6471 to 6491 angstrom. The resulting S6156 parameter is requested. 0.68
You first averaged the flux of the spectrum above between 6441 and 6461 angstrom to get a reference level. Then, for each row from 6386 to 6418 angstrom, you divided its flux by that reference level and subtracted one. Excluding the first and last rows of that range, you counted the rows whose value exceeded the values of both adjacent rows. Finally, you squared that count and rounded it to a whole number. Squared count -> 4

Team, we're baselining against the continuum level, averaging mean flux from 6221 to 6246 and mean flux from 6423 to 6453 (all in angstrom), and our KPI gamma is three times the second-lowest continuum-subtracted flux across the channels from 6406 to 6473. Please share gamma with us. -3.0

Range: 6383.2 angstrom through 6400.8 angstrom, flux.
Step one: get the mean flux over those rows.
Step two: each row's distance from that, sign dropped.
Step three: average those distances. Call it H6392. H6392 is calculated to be 0.487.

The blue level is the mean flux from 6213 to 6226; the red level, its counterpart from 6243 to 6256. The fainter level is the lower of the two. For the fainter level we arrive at 9.46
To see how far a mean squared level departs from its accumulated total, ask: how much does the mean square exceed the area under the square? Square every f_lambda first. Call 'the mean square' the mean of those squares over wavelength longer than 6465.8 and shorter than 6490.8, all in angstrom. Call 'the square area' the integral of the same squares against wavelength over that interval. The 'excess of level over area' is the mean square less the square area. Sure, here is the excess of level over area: -2208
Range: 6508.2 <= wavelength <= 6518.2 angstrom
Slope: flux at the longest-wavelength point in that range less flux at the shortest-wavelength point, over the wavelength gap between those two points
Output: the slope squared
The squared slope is 0.015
